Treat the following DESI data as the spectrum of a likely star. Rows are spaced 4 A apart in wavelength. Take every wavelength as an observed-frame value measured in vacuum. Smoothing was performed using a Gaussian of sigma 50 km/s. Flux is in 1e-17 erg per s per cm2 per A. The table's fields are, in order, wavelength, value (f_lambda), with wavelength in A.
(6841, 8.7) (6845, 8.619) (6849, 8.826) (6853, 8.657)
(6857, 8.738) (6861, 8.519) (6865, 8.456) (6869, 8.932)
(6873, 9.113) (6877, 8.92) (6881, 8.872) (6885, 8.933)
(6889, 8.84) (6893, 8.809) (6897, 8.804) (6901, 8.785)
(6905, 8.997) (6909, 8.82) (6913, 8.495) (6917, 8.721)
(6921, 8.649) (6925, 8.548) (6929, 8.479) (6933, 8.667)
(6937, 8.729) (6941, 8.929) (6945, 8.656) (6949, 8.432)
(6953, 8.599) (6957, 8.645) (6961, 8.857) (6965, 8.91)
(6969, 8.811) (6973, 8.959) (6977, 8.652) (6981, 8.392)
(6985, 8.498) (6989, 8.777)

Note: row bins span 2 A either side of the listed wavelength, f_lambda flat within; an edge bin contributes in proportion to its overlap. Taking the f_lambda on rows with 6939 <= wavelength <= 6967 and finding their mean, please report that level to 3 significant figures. 8.72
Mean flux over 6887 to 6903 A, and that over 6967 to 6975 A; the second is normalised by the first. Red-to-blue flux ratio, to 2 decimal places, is 1.01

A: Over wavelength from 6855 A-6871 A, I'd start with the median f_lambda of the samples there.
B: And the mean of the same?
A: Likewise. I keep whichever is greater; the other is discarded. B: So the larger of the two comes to 8.66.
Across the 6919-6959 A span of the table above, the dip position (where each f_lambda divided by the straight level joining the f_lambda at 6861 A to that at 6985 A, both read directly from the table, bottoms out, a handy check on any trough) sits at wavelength 6949 A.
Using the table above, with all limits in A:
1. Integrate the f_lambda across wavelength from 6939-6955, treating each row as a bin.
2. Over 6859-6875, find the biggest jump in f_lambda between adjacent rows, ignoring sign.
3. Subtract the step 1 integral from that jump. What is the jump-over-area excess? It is -138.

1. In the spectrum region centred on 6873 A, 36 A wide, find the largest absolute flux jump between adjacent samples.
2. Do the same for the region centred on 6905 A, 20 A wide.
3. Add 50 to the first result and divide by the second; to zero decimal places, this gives 155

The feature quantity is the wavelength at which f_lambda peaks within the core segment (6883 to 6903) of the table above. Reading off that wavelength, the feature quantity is 6885 A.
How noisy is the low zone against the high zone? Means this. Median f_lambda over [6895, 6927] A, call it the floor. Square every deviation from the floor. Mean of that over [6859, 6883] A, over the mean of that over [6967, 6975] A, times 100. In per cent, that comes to 252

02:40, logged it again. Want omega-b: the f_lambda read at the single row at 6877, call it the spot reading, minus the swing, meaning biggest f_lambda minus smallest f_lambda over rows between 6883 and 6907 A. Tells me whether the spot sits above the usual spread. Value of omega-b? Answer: 8.71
